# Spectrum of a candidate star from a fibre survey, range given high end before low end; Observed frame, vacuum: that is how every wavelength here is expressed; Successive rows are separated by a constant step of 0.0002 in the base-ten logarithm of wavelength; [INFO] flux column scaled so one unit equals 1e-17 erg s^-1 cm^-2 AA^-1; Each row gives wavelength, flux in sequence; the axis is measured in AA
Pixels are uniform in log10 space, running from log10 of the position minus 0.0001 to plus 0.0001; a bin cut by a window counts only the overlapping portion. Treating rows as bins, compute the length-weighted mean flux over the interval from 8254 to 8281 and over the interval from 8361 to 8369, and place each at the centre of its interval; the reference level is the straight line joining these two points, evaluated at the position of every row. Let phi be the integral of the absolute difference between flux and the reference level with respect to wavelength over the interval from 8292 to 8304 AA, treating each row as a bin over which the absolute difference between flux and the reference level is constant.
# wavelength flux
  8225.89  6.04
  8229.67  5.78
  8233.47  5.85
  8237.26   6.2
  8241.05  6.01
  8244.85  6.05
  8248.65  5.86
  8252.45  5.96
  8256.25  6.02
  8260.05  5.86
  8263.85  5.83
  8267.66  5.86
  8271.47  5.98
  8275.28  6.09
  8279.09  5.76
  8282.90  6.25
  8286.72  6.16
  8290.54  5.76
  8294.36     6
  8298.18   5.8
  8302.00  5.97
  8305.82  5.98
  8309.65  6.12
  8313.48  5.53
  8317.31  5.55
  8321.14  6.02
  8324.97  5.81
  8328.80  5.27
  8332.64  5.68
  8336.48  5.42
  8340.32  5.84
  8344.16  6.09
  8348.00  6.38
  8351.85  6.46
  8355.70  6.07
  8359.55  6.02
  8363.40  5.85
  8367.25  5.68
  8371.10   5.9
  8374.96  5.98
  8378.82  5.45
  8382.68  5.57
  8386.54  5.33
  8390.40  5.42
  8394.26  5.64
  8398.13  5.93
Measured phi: 1.2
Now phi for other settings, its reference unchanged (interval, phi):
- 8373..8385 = 2.9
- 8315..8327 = 2.1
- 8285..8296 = 1.9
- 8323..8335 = 3.0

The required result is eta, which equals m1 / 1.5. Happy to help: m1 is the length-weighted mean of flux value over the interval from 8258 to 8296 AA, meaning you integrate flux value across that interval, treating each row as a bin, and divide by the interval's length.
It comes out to 3.970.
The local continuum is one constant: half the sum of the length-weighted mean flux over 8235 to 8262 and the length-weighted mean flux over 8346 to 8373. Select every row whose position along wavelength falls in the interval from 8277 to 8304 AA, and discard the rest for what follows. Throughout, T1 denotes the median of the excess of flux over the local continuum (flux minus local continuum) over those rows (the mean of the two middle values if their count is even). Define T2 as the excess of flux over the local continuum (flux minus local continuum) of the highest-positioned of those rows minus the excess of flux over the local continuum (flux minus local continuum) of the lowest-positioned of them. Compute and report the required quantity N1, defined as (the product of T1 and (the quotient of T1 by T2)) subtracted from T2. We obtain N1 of 0.20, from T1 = -0.05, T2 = 0.21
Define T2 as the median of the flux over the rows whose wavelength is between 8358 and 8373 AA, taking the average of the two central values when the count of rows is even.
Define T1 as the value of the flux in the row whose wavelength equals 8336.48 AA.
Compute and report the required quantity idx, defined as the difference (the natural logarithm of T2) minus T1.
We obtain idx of -3.65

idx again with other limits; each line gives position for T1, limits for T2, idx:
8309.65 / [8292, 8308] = -4.33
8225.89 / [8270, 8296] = -4.25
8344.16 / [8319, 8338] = -4.35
